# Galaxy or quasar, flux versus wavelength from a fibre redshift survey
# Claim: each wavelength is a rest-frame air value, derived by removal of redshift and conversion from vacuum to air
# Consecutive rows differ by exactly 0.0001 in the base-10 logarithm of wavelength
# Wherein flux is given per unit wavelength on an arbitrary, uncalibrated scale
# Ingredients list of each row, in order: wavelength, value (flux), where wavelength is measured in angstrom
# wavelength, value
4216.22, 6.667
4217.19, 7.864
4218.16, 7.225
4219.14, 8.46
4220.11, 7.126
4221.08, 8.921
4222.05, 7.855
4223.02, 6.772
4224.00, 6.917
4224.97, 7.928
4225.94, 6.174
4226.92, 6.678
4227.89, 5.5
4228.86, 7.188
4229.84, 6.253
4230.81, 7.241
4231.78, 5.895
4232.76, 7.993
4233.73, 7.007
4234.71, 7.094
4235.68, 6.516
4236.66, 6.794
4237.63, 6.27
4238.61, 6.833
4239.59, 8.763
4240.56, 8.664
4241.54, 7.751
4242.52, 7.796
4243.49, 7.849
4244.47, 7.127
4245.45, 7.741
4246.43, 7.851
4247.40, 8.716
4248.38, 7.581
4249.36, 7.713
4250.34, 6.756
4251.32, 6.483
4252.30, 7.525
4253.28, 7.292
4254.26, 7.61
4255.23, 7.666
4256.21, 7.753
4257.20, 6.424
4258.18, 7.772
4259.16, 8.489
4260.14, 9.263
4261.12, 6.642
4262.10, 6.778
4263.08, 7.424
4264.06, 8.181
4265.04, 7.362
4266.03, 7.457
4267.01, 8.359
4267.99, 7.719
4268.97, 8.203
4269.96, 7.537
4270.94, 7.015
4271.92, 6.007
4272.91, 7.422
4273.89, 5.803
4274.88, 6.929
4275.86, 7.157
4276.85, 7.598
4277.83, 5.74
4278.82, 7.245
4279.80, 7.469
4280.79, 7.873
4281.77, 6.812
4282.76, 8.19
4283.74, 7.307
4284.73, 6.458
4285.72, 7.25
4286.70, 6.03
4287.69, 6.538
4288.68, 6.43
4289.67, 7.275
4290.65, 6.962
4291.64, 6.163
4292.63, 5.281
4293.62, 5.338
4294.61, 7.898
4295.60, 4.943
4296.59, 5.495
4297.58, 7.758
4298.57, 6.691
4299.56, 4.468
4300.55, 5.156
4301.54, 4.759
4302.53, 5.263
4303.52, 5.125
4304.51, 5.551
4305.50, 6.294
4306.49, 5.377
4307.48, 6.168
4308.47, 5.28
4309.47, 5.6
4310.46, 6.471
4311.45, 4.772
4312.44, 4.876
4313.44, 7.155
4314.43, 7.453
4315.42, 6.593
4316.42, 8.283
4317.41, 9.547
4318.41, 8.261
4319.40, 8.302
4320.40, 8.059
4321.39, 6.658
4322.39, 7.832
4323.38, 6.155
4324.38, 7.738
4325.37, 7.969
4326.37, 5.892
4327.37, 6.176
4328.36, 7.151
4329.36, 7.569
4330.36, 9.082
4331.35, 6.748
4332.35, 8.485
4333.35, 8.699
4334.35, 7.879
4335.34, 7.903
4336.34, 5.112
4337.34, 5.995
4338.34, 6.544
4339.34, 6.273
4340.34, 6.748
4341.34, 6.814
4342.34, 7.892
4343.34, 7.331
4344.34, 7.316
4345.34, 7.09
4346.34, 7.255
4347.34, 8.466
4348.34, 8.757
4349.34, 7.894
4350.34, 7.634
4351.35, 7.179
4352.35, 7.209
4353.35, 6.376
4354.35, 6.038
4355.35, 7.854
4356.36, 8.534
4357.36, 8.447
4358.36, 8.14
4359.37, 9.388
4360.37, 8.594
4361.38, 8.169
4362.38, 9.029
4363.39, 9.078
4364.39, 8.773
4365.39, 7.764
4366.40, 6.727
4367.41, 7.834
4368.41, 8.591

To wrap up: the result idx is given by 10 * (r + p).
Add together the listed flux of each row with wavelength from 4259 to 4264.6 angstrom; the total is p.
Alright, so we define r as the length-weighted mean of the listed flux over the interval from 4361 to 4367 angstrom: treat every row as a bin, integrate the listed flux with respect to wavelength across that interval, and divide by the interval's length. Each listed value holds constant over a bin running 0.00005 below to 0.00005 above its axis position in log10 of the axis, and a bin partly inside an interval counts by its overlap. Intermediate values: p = 47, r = 8.3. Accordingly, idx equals 550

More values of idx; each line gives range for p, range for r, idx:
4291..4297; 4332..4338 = 424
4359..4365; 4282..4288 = 600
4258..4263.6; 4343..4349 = 541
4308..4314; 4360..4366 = 427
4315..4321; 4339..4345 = 561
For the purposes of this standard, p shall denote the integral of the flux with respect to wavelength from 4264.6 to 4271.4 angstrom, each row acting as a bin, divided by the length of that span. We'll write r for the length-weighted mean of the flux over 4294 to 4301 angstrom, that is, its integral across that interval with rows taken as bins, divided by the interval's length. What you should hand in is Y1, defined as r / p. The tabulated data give 0.79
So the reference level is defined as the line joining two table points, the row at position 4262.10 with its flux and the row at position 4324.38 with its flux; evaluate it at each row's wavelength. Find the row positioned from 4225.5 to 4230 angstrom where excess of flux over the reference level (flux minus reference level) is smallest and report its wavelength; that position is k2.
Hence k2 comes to 4227.89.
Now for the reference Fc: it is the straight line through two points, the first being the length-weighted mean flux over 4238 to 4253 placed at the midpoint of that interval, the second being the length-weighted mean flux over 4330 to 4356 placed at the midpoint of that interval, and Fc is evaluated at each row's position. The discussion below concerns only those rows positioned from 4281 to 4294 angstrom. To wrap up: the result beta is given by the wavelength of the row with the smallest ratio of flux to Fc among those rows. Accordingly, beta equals 4292.63 angstrom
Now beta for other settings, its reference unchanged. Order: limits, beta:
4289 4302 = 4299.56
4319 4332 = 4326.37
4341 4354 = 4353.35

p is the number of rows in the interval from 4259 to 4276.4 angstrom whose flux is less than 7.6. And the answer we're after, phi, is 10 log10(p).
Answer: 10.8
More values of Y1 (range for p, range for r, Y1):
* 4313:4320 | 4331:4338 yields 0.91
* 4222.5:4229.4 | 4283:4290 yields 1.01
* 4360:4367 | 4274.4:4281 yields 0.86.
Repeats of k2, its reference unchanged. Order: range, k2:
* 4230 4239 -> 4231.78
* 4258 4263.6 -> 4261.12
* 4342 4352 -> 4351.35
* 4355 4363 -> 4355.35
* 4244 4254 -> 4251.32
